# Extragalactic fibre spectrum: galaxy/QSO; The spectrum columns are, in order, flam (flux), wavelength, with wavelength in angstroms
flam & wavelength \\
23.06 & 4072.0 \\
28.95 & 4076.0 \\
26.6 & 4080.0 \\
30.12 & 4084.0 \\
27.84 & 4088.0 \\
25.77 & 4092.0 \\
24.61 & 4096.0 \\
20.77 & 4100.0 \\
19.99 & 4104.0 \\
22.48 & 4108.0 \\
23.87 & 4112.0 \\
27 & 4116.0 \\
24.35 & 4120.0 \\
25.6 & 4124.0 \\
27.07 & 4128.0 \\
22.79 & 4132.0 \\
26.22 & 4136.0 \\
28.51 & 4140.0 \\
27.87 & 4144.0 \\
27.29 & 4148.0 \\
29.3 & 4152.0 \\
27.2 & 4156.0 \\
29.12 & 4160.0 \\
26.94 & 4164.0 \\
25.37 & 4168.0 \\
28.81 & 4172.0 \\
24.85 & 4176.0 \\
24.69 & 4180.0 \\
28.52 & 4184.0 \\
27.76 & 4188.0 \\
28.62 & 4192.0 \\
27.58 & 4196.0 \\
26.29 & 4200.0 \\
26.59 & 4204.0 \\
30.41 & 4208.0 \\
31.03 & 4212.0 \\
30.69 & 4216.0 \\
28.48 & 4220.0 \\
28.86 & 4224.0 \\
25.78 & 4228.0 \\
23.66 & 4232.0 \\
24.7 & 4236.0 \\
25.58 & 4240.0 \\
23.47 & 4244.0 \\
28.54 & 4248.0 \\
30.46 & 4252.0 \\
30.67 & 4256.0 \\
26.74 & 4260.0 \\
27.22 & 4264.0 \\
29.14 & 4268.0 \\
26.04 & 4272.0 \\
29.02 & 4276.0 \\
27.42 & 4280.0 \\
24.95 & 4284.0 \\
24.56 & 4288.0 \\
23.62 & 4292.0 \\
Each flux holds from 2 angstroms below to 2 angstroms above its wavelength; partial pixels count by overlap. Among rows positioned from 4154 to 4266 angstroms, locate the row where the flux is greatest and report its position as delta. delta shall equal 4212.0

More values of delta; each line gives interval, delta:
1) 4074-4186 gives 4084.0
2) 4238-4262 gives 4256.0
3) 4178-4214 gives 4212.0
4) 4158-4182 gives 4160.0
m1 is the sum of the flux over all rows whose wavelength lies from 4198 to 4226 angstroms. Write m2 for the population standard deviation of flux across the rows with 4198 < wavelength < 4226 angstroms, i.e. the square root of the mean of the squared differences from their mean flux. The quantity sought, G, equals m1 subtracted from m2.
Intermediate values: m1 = 202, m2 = 1.8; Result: -201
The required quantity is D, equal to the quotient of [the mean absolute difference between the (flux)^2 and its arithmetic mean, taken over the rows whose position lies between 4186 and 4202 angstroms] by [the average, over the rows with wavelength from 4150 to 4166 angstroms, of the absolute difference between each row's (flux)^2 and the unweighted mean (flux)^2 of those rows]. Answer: 0.57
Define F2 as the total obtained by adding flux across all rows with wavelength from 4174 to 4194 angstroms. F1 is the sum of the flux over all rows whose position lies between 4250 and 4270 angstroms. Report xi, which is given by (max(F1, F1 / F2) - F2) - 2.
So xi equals 8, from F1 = 144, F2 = 134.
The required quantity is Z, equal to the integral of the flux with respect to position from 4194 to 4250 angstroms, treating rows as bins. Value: 1527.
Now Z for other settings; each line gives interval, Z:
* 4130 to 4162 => 873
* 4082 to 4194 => 2933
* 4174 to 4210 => 981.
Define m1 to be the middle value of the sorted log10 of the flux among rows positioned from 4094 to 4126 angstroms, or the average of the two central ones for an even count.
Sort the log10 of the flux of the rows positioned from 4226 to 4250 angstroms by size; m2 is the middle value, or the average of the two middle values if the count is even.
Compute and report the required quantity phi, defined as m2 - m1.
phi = 0.02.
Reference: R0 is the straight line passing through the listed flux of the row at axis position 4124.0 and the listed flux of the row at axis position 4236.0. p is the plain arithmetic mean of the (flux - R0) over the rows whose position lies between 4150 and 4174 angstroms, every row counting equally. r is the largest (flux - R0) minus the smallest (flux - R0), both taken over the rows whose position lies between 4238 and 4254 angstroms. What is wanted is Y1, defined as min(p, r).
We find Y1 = 2.5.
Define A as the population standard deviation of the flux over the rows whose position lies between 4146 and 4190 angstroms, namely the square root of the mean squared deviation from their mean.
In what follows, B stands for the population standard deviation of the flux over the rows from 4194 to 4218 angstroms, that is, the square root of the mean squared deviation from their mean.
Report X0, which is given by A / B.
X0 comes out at 0.80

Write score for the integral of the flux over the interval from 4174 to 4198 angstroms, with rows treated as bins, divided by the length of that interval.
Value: 27.0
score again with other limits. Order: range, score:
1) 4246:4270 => 28.8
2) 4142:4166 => 28.0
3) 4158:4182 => 26.6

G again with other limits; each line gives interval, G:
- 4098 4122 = -136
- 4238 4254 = -105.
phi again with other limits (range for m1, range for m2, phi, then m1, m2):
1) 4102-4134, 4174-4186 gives 0.01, 1.38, 1.40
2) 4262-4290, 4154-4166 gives 0.00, 1.43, 1.43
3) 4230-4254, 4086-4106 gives -0.01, 1.40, 1.39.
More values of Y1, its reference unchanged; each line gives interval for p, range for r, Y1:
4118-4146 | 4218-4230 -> 0.5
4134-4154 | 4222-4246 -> 2.4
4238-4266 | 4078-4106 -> 3.0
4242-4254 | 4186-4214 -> 2.9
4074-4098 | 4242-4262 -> 1.4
